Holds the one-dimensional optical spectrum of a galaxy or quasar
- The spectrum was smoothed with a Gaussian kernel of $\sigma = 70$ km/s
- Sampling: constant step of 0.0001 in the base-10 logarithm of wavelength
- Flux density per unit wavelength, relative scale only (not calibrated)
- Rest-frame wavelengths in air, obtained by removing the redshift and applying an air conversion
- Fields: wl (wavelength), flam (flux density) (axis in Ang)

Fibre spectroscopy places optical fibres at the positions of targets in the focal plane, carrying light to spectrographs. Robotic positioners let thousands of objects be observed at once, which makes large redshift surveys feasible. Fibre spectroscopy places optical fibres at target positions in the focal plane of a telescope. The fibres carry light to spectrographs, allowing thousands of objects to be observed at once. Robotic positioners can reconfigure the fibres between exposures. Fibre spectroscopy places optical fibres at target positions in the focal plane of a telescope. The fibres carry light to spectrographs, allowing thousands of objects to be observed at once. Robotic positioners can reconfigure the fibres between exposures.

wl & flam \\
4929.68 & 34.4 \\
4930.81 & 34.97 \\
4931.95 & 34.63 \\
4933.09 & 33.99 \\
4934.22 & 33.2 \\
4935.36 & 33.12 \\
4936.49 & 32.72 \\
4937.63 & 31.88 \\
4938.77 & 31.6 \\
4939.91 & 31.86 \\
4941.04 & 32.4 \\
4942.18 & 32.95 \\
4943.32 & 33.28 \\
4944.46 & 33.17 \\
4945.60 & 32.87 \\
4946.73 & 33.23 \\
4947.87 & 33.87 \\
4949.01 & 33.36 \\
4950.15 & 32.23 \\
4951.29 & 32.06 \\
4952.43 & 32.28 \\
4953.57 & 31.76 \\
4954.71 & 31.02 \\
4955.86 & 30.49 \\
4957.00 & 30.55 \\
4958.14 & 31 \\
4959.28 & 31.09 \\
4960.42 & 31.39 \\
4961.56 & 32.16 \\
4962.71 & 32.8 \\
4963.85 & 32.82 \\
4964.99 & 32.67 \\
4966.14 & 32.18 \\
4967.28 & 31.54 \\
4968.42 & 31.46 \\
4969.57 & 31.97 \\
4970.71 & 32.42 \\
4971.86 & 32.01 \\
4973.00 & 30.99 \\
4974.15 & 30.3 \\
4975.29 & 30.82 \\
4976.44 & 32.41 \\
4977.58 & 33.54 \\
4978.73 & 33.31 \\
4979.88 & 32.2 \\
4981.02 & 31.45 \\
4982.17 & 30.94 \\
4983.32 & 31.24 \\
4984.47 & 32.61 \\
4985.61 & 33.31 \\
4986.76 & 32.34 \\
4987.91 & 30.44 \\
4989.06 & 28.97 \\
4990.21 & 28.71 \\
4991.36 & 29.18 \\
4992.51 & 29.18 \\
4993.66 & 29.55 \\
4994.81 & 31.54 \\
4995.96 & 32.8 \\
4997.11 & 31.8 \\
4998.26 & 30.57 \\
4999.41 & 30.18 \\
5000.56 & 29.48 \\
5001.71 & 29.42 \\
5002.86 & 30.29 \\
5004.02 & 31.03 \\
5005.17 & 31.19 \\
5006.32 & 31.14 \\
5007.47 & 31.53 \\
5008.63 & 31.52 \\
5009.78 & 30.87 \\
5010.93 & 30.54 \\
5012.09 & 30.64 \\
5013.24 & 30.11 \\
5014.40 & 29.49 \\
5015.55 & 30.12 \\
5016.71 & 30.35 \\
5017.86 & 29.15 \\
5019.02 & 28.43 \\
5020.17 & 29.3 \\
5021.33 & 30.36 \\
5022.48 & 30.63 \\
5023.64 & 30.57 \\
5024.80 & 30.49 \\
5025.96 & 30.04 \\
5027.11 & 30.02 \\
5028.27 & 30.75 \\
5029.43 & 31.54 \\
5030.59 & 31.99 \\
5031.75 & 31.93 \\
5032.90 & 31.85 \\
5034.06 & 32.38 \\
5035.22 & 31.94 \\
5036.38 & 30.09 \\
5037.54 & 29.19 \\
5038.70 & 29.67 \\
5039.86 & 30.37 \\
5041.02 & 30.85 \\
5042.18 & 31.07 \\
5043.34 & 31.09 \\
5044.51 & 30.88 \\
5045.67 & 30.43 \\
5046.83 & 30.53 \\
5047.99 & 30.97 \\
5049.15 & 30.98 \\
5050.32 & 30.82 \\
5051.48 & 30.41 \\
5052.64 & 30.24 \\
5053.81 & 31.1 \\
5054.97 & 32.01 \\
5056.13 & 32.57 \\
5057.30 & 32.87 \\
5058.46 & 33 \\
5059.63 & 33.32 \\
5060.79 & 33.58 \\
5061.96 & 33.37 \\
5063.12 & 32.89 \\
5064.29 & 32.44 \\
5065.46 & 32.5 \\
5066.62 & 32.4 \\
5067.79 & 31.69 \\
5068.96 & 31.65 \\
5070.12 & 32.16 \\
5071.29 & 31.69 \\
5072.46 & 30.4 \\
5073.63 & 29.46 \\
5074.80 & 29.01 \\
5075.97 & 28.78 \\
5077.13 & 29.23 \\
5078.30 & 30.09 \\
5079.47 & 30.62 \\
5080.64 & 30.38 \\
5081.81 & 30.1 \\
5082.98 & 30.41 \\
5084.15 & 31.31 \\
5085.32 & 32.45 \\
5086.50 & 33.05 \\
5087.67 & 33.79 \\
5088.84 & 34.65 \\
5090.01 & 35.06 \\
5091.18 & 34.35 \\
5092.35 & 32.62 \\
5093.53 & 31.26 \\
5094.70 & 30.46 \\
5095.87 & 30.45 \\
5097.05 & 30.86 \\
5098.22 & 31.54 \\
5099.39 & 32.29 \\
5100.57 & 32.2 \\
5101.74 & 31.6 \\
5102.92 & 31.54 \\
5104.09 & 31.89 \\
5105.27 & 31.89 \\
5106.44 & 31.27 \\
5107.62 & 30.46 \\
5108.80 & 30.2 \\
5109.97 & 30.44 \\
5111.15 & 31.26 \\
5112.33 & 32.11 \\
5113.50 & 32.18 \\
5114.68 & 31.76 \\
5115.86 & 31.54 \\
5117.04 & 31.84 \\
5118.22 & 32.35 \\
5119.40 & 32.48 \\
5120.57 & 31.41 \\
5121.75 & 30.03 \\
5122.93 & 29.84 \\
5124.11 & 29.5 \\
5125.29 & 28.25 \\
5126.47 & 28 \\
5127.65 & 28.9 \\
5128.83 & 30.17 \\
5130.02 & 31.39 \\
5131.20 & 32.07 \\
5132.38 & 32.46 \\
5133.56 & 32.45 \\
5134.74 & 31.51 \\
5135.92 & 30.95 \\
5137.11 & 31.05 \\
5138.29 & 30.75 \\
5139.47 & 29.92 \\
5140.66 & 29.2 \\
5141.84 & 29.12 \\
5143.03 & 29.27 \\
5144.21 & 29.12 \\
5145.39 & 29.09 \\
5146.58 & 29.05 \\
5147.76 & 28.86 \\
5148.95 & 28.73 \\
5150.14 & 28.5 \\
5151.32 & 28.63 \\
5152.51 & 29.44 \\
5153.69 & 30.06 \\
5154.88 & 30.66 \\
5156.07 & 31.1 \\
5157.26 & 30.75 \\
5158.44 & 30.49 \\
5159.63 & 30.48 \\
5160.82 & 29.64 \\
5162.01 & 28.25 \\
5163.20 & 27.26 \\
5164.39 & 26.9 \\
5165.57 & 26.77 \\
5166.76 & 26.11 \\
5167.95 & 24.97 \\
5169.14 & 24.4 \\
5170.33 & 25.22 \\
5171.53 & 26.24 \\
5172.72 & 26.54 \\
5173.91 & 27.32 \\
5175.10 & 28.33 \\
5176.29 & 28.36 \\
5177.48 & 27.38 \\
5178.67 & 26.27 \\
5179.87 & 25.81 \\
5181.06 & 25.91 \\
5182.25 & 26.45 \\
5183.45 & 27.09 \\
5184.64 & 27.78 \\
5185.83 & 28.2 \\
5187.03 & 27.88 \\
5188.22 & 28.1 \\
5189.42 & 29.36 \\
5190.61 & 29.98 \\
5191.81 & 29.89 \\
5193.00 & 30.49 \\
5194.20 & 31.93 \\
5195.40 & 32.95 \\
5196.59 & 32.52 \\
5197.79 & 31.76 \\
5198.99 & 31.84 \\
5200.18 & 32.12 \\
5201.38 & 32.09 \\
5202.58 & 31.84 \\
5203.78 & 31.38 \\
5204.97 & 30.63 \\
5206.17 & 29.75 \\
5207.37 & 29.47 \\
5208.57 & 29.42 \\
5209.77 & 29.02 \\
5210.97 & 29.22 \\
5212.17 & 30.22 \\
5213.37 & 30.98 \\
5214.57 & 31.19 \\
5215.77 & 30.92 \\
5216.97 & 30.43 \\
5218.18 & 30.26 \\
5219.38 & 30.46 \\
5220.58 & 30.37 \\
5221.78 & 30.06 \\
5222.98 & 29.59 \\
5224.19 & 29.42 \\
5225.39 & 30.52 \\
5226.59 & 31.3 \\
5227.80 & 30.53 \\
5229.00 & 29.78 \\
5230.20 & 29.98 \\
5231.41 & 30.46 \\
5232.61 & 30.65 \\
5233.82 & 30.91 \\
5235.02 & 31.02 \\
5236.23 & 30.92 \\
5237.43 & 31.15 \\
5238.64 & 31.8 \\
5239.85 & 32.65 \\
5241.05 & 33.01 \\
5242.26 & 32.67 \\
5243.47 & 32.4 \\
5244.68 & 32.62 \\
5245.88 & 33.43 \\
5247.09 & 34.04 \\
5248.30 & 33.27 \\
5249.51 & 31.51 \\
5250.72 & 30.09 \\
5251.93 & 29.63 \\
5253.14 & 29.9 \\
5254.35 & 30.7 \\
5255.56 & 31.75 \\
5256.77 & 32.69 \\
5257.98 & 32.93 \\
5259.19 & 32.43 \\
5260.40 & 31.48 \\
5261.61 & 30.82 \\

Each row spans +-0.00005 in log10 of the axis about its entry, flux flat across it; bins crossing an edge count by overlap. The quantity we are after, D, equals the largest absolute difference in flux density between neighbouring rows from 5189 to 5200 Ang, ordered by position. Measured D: 1.4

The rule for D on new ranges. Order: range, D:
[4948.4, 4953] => 1.1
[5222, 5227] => 1.1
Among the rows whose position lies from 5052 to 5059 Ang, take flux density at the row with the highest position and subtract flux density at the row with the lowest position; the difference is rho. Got 2.8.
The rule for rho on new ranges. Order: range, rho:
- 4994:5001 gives -2.1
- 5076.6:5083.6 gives 1.2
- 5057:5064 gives 0.0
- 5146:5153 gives 0.4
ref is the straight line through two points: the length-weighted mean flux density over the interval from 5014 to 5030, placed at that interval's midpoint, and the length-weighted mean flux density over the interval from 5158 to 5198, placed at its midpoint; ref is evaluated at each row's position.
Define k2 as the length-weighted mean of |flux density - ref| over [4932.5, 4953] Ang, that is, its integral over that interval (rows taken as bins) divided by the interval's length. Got 1.7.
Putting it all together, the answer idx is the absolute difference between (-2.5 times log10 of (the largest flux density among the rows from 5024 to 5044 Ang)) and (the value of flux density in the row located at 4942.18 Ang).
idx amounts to 37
